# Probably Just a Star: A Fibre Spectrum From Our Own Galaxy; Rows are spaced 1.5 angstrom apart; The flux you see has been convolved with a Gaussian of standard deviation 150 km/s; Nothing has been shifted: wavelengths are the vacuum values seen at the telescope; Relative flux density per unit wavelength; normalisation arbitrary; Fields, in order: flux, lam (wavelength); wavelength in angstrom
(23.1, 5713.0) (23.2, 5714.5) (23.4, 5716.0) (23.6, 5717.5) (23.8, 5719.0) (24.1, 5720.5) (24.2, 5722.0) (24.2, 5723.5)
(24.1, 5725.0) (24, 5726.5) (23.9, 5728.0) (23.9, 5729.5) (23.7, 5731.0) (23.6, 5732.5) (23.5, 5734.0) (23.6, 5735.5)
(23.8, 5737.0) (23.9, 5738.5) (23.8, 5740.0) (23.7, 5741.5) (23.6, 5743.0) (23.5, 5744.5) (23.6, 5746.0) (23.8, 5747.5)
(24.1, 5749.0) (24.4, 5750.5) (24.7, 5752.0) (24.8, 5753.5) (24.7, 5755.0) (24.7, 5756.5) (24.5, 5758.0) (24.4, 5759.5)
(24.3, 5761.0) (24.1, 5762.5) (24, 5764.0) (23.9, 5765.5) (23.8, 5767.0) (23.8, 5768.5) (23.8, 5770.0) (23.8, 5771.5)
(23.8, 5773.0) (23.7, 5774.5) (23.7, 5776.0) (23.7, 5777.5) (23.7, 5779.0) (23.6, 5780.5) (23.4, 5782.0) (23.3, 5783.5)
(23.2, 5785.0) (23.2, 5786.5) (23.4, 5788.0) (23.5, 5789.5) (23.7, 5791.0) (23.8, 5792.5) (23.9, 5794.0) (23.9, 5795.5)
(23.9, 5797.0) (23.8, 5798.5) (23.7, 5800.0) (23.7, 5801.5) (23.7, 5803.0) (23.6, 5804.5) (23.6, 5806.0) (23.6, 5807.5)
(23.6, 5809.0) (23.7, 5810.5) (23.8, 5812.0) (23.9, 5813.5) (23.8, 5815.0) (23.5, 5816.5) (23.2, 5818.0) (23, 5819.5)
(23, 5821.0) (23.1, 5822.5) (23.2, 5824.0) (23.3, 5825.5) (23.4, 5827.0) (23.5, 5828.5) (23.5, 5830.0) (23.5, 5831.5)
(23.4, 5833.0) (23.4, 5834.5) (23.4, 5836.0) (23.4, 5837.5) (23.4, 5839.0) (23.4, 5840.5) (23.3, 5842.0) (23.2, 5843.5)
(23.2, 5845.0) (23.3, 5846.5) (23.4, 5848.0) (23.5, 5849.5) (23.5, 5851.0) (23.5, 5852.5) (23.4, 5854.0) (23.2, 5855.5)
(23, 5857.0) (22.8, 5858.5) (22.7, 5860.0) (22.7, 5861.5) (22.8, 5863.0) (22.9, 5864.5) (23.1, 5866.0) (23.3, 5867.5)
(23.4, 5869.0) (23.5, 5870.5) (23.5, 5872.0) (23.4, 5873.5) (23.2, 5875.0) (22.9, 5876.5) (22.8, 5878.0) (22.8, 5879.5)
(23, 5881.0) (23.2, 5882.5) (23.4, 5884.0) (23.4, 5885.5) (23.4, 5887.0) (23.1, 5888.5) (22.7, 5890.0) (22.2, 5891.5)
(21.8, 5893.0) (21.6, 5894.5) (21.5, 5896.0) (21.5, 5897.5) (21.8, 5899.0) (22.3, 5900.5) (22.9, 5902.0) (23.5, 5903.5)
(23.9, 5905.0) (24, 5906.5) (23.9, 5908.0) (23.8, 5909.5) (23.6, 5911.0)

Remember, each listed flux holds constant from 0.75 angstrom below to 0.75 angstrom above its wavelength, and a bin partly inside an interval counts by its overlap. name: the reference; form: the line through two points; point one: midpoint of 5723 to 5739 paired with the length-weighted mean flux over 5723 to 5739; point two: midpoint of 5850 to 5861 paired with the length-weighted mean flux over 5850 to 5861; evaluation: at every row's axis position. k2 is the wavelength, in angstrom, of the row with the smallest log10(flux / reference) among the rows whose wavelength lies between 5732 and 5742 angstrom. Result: 5734.0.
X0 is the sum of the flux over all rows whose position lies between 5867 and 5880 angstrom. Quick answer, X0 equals 209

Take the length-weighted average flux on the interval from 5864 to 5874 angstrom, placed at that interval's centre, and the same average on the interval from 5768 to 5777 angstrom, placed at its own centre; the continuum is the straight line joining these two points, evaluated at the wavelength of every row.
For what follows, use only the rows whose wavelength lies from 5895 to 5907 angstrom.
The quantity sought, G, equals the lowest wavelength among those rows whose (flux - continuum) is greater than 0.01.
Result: 5903.5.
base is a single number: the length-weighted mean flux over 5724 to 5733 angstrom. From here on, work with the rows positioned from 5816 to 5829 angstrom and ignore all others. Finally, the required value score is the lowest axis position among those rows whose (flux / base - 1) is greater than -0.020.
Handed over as 5816.5 angstrom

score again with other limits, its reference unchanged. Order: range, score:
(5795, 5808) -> 5795.5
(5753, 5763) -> 5753.5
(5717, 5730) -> 5717.5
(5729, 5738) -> 5729.5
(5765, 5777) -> 5765.5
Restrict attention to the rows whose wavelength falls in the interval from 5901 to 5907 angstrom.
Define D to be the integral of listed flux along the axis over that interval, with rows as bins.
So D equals 141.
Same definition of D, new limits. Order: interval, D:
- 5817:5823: 139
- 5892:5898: 130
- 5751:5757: 148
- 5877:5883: 138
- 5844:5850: 140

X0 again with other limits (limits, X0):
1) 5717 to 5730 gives 216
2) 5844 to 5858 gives 210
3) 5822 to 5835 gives 210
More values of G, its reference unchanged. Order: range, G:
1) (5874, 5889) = 5884.0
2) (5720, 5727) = 5720.5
